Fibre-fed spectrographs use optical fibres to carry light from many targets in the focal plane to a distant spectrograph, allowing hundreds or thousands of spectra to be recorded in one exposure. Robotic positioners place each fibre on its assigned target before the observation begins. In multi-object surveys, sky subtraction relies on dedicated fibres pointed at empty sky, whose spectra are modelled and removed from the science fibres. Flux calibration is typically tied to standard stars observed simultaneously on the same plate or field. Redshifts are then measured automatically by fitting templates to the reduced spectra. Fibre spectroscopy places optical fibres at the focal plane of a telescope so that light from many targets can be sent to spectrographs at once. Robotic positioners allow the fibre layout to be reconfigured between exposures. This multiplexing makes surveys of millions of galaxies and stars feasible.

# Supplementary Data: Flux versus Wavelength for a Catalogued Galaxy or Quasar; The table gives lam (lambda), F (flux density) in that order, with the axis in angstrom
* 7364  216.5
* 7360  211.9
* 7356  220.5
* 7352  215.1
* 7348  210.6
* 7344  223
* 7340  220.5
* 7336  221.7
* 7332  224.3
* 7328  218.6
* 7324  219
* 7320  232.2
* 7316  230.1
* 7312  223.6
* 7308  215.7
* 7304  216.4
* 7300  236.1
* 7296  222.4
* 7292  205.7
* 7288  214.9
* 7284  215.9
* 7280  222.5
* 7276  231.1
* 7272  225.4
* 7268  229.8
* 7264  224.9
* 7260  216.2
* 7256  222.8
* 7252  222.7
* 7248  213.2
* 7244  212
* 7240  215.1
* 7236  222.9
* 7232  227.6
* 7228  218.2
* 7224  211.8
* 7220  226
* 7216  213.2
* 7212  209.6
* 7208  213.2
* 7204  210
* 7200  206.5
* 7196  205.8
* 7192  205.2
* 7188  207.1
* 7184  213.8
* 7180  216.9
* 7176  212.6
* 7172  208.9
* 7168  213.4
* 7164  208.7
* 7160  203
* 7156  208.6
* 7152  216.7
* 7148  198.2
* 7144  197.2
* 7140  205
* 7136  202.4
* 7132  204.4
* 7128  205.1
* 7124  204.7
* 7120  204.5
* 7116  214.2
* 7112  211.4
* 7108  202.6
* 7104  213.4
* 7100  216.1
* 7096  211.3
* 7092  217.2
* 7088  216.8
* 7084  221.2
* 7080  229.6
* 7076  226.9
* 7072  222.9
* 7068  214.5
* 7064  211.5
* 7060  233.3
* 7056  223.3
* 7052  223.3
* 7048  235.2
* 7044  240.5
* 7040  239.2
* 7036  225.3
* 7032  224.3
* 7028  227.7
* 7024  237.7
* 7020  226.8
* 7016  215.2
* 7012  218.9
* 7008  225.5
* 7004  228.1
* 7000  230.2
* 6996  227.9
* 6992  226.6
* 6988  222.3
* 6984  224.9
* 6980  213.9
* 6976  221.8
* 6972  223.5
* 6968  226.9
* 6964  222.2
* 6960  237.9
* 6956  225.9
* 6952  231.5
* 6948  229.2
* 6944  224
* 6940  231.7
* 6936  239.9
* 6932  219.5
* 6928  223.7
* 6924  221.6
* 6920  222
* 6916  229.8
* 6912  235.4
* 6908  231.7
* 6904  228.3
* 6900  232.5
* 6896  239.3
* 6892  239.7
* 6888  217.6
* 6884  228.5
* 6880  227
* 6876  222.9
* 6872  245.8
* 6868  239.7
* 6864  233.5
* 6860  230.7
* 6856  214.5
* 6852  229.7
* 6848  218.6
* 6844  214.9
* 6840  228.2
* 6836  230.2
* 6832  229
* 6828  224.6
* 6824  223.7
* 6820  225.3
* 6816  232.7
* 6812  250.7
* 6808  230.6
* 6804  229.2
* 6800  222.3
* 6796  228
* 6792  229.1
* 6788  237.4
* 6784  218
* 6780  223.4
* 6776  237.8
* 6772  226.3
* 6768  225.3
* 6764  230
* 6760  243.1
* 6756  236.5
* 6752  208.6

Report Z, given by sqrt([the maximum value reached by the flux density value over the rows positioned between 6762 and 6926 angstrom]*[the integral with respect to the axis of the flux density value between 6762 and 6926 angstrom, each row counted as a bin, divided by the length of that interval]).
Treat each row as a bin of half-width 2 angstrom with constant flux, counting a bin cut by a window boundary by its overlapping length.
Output 240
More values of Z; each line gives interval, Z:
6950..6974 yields 233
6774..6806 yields 233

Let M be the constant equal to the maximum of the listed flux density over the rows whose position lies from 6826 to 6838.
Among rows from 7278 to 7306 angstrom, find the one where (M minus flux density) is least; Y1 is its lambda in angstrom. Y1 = 7300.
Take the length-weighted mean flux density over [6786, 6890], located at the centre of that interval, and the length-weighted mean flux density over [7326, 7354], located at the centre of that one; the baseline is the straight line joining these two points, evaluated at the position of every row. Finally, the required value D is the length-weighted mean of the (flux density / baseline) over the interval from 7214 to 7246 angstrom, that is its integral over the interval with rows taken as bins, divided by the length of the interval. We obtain 0.99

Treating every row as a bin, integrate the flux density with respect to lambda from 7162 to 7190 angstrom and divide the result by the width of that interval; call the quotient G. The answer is 212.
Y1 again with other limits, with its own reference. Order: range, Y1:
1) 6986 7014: 7000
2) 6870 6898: 6872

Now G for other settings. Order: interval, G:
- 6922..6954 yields 228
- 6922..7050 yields 227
